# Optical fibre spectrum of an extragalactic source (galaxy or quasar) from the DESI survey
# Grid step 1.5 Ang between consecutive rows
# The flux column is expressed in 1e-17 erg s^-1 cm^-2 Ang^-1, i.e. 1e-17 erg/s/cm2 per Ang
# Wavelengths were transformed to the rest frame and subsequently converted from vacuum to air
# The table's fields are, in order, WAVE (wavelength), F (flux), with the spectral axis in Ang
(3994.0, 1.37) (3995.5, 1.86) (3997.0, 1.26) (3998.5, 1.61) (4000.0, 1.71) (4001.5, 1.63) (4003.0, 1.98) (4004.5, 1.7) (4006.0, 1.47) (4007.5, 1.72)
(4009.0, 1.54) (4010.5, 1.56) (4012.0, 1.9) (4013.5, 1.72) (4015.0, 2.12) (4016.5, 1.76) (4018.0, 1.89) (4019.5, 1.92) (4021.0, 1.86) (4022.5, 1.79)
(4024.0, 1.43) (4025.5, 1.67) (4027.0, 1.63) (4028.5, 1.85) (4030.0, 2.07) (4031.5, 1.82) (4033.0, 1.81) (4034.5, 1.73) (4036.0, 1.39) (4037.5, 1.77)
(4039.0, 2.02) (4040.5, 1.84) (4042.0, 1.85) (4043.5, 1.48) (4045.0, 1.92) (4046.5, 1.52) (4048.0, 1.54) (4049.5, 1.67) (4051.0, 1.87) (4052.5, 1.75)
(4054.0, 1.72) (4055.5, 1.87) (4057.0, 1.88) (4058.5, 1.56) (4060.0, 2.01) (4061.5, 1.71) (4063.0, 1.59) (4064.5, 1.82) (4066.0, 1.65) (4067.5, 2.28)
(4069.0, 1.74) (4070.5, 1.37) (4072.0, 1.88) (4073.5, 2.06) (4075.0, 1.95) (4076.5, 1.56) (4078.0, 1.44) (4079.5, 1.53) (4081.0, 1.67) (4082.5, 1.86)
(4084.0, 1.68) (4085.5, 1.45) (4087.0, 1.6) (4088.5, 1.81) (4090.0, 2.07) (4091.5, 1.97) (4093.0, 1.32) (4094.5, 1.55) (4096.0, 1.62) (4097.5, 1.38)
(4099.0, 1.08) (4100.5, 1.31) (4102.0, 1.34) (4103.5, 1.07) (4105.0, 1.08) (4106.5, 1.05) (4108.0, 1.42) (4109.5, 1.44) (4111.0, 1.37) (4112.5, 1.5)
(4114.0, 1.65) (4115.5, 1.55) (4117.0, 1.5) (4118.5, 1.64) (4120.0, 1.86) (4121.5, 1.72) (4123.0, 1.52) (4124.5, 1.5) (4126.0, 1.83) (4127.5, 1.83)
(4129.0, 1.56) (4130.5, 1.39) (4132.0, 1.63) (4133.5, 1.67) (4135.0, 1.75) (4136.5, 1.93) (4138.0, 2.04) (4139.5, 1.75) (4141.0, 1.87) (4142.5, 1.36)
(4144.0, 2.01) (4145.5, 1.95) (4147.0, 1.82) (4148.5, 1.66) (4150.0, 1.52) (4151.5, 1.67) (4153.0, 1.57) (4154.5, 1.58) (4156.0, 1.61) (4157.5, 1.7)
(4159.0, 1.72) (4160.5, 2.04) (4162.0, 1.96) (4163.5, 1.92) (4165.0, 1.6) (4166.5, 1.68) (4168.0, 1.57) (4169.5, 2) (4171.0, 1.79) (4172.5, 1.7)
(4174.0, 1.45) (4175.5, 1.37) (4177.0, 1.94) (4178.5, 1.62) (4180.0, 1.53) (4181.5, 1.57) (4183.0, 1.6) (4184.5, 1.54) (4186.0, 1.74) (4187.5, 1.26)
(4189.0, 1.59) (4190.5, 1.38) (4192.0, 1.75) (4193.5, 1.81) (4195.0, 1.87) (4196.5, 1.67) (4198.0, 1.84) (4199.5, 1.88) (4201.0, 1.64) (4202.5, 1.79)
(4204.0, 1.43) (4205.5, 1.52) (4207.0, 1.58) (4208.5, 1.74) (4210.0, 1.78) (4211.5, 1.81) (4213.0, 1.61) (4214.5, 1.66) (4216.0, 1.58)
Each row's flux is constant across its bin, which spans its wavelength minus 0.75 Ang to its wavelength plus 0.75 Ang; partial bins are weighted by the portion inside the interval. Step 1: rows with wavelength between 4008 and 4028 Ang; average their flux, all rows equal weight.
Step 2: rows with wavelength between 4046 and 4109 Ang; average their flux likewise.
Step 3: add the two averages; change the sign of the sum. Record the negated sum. -3.38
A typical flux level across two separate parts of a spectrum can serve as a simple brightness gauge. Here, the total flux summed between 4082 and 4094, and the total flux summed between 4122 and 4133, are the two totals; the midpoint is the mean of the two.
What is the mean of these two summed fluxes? 13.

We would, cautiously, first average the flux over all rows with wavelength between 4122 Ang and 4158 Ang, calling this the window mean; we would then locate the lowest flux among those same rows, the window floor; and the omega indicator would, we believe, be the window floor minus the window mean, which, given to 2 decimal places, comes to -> -0.34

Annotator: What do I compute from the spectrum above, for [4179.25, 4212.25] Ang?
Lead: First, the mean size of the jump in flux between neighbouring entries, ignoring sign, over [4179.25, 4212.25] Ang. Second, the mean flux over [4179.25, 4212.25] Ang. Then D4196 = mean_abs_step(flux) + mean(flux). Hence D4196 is 1.81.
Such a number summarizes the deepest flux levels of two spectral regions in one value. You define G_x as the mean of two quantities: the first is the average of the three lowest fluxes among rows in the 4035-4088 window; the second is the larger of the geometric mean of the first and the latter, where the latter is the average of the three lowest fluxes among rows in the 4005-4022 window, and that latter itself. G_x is 1.46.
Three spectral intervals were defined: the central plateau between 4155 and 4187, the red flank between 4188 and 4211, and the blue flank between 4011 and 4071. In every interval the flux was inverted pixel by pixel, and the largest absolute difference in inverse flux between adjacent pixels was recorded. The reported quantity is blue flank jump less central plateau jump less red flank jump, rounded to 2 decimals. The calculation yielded -0.20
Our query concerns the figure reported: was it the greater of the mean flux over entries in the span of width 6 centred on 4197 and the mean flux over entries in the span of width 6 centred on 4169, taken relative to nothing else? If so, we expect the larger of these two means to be 1.81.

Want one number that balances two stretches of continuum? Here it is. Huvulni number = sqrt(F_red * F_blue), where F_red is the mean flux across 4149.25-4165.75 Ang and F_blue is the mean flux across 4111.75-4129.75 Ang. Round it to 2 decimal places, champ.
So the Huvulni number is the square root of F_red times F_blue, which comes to 1.68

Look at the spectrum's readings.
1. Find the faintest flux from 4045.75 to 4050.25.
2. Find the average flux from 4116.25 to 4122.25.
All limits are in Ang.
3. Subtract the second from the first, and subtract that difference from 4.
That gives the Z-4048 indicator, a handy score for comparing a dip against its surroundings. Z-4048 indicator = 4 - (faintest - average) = 4.16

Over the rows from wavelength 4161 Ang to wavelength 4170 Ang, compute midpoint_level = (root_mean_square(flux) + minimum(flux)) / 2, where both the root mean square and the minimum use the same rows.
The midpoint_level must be 1.68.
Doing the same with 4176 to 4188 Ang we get 1.44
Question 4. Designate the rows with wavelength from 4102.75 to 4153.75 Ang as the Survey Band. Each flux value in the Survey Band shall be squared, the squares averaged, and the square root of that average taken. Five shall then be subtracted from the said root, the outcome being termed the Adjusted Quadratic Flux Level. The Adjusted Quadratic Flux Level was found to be -3.37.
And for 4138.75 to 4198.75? -3.30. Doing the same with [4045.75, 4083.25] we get -3.25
